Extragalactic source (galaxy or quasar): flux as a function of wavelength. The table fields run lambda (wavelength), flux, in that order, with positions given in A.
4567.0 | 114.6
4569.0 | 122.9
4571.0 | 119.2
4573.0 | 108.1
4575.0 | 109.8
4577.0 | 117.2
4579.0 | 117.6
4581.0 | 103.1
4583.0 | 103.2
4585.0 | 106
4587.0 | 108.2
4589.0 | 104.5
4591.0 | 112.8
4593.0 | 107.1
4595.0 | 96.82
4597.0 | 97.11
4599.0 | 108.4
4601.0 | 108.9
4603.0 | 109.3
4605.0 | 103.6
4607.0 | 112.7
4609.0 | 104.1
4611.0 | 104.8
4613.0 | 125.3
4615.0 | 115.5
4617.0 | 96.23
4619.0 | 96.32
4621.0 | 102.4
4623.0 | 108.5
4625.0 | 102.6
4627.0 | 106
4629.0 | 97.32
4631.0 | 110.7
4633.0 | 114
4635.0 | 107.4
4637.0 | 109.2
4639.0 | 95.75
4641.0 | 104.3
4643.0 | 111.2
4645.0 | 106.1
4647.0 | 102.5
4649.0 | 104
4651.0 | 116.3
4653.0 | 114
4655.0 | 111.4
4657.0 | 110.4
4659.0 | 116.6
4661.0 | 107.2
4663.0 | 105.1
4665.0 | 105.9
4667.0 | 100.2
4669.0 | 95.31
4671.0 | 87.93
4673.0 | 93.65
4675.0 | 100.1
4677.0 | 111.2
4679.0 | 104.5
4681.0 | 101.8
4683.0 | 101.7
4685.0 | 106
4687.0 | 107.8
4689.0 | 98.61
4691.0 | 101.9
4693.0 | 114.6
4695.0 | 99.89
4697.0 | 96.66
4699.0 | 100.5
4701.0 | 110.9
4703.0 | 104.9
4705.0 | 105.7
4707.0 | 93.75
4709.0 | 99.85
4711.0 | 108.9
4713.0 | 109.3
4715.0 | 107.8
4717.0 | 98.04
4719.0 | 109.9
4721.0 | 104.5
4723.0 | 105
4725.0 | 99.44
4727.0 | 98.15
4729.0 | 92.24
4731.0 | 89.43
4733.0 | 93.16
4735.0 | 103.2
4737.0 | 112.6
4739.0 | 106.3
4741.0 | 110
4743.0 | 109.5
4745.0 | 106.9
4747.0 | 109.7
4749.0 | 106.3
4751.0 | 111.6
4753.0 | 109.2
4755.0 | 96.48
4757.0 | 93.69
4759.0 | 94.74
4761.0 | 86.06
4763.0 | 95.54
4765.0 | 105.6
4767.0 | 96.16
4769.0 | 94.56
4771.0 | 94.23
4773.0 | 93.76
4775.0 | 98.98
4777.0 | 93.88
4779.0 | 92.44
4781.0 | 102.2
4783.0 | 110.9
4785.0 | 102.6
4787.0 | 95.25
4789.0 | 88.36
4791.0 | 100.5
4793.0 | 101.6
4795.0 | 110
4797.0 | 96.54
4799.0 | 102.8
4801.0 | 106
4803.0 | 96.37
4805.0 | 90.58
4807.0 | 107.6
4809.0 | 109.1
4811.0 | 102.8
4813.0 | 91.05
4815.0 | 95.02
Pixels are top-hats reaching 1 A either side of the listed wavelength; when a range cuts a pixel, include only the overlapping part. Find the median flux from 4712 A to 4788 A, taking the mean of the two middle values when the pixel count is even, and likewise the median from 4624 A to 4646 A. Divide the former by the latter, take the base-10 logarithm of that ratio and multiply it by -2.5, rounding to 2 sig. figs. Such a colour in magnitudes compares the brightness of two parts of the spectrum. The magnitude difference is 0.055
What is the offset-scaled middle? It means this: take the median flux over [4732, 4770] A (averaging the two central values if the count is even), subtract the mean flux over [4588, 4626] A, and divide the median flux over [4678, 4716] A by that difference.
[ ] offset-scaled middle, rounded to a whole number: -188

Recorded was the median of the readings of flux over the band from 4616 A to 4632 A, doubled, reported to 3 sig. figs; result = 205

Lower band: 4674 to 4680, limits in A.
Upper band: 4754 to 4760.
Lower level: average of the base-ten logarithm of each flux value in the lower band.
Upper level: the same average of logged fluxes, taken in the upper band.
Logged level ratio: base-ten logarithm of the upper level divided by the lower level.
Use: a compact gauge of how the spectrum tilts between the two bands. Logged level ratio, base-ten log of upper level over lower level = -0.010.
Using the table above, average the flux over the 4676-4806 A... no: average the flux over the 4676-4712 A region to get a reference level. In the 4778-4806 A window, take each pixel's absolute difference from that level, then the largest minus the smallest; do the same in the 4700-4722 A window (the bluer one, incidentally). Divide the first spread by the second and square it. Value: 2.3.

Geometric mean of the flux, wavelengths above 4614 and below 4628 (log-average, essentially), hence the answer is 104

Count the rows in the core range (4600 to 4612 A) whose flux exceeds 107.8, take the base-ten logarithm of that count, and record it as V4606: 0.5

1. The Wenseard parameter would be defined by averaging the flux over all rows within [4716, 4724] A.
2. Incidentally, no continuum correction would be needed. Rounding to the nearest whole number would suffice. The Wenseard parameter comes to 104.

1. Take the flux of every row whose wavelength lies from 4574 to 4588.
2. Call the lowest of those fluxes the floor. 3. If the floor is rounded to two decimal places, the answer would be 103.10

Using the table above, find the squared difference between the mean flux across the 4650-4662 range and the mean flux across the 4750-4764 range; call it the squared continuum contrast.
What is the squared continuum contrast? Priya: 209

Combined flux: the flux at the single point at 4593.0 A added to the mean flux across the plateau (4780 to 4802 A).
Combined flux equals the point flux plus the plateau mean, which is 209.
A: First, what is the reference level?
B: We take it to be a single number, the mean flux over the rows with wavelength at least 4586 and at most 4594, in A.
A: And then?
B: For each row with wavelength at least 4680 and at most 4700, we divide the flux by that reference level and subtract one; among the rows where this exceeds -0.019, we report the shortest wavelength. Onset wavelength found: 4687.0 A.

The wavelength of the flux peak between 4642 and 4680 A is 4659.0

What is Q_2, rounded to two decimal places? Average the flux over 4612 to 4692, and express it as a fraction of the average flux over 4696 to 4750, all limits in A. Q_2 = 1.02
